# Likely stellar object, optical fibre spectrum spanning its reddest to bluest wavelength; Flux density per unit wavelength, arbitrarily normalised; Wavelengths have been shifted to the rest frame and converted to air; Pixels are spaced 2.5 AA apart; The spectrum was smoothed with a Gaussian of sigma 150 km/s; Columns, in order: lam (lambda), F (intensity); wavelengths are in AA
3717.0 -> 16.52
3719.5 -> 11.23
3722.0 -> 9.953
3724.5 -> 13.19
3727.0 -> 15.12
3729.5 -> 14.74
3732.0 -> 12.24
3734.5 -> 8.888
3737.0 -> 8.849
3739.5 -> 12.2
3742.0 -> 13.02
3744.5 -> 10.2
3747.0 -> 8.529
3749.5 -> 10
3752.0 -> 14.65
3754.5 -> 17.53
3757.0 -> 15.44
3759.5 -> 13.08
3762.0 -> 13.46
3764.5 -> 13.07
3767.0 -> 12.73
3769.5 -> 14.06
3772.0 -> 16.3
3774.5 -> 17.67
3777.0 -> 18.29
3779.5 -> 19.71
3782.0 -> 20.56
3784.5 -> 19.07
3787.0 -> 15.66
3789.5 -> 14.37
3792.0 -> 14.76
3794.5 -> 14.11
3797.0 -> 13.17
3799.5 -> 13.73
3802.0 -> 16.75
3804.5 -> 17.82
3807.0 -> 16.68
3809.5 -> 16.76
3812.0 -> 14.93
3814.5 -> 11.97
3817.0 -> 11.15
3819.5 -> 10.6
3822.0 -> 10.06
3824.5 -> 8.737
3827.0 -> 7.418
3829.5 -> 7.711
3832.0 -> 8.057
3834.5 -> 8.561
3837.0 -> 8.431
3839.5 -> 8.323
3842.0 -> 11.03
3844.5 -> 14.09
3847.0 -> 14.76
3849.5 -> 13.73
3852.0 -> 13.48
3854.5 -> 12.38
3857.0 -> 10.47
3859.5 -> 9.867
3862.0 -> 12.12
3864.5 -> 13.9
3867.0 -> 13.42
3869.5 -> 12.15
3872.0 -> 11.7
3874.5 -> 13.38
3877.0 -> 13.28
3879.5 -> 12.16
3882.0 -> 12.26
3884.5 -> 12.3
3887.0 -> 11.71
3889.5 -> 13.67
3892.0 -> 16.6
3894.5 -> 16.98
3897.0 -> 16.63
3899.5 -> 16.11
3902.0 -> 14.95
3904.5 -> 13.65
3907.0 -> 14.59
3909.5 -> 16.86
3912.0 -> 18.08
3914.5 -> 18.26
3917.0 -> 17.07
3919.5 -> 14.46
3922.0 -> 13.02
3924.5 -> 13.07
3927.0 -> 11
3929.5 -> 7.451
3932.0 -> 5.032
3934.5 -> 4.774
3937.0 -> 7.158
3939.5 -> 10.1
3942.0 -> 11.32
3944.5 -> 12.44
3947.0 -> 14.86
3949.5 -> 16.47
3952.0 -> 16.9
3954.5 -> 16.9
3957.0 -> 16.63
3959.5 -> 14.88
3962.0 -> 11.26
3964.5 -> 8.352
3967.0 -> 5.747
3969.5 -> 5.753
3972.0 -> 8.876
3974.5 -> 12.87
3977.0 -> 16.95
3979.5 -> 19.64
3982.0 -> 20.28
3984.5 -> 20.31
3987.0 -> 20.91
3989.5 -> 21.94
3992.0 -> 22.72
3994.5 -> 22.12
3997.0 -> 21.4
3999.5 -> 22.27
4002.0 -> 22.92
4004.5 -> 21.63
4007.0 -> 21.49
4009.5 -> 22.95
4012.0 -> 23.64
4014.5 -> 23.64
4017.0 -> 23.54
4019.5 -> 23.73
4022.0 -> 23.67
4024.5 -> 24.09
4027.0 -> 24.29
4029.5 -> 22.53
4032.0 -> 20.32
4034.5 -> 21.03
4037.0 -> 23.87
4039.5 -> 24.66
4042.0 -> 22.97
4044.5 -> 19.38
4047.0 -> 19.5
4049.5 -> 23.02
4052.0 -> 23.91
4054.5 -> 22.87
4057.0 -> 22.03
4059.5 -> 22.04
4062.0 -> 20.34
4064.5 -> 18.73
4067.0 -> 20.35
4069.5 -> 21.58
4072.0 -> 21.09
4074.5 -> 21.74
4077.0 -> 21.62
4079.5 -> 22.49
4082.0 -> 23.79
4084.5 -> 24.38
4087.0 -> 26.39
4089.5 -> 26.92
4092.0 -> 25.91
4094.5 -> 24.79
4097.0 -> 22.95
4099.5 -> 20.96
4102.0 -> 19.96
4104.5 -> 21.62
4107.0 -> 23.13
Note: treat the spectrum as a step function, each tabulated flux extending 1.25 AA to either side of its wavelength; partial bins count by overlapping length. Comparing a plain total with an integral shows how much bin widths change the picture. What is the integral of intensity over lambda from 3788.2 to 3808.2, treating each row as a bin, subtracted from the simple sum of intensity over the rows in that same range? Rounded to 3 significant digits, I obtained -182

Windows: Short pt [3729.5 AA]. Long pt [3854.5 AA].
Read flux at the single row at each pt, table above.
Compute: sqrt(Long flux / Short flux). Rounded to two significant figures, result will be 0.92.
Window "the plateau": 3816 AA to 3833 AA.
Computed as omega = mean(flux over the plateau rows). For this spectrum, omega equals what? 9.1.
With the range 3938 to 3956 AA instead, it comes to 14.1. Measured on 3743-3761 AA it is 12.8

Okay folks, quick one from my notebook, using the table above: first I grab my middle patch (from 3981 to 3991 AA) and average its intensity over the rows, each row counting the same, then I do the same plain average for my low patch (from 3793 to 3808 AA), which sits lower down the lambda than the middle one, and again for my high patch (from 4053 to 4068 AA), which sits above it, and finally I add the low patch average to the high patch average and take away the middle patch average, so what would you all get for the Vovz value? 16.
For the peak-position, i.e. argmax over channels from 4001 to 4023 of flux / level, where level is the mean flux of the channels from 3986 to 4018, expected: 4019.5 AA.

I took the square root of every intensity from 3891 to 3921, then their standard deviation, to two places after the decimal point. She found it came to 0.18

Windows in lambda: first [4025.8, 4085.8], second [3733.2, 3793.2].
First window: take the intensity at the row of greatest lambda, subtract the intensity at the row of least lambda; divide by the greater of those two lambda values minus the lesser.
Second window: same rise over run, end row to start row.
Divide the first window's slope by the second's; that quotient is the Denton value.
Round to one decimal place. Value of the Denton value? 0.0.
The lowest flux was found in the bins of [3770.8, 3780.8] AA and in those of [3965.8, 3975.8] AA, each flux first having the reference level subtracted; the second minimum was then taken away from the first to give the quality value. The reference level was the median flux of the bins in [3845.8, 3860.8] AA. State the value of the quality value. 11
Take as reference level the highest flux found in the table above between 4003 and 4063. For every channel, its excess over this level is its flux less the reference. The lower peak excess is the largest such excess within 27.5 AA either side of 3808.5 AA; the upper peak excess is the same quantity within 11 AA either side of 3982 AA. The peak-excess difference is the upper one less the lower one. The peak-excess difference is 2.2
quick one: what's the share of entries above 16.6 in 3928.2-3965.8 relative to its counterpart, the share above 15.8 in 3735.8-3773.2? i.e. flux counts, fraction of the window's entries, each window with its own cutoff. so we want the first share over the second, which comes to 1.5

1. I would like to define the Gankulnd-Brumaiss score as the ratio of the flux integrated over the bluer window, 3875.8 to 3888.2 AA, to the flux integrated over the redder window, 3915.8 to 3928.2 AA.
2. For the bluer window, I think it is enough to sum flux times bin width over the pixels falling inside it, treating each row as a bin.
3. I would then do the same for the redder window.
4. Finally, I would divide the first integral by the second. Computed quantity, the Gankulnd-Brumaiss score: 0.90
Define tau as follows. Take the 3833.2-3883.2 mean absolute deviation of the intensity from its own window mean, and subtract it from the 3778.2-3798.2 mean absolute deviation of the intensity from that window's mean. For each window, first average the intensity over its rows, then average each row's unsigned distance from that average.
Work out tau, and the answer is 1.0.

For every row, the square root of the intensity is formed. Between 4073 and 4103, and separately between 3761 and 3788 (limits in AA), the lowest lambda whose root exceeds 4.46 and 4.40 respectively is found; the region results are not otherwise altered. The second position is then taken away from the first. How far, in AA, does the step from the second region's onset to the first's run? 295.0 AA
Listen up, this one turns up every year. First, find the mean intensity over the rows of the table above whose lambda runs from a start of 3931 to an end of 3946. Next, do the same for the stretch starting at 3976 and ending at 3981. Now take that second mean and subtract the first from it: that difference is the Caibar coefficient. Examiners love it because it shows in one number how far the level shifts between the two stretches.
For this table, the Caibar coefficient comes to 10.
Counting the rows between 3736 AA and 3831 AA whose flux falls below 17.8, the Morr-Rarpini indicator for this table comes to 33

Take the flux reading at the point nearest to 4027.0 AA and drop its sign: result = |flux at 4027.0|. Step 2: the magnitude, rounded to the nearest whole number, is 24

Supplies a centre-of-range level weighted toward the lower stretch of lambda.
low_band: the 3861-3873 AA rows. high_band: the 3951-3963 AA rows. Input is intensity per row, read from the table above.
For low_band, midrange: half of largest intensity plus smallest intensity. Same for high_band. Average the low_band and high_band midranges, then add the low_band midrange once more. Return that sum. 26.2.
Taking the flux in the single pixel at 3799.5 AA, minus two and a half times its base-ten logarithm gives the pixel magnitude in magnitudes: -2.844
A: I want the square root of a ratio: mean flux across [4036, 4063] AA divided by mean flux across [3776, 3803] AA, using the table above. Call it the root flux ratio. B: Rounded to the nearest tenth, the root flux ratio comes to 1.2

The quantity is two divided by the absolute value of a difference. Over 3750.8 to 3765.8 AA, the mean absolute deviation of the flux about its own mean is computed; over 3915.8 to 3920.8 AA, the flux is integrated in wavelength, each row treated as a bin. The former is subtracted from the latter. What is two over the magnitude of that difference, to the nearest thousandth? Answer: 0.026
